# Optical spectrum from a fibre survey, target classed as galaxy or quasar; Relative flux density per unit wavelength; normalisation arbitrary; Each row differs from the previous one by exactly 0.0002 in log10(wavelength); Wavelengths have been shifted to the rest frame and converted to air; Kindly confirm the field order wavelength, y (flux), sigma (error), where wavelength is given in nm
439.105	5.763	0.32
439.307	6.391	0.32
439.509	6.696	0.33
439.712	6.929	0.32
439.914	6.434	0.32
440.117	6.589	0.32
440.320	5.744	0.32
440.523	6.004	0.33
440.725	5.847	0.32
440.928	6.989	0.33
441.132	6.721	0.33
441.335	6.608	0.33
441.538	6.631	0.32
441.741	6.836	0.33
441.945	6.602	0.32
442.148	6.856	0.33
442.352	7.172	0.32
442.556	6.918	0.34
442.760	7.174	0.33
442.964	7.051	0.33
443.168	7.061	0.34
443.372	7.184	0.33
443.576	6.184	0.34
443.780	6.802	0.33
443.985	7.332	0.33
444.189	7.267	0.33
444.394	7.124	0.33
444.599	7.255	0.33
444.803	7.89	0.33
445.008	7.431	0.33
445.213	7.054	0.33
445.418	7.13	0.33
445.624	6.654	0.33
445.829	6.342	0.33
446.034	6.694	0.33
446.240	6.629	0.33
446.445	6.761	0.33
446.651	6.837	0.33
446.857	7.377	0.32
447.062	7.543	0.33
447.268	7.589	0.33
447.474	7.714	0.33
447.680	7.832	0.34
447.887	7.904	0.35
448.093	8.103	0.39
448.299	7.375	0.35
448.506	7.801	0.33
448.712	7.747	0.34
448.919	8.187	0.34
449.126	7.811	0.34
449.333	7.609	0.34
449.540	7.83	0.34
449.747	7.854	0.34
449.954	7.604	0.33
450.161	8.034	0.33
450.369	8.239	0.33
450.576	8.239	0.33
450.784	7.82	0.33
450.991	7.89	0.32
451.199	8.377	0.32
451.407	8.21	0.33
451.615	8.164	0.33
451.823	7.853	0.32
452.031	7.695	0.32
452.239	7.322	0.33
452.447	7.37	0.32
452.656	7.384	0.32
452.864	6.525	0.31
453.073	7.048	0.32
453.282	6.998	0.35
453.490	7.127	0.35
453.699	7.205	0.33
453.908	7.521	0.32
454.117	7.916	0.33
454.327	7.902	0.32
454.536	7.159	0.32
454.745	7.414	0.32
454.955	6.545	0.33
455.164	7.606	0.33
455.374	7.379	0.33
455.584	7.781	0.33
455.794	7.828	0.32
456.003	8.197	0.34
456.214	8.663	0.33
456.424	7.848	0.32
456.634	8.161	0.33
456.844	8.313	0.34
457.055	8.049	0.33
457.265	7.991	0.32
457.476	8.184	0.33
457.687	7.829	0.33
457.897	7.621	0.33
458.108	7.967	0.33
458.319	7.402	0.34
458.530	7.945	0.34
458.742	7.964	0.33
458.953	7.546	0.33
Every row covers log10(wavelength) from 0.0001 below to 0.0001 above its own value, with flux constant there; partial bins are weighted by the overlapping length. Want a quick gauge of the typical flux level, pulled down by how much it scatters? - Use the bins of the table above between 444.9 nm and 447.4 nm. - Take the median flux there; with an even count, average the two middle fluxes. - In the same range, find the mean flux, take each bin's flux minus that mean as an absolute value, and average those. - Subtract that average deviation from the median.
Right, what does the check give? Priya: 6.59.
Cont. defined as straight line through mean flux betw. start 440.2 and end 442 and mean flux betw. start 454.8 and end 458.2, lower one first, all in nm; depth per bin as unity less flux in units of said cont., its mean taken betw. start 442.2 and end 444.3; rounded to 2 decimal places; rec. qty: -0.06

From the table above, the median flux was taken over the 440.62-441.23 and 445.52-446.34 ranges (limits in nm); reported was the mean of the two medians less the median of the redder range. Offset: 0.0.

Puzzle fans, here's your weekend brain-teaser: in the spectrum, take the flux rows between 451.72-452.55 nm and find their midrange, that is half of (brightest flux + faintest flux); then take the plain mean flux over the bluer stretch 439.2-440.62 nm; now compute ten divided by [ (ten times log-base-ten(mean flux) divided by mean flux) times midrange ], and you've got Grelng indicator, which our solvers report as 1.05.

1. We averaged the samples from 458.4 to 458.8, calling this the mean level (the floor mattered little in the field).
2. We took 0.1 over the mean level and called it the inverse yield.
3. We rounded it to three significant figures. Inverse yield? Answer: 0.0126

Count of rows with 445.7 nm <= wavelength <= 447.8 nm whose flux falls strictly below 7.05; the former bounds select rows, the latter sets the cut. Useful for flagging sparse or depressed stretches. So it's 5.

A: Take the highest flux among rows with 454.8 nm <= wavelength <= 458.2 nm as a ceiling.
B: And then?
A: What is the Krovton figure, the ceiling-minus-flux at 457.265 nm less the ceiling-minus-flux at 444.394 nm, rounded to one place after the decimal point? -0.9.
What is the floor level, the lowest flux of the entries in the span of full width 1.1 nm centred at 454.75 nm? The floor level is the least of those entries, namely 6.545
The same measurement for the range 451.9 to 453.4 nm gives 6.525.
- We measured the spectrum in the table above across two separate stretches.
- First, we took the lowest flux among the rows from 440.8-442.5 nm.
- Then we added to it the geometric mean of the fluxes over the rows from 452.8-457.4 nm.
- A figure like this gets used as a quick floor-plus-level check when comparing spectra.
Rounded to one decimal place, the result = 14.2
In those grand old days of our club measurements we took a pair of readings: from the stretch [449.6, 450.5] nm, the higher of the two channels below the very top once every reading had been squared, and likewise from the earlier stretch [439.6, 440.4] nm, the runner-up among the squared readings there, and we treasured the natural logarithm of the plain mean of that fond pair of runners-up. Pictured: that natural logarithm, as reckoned 3.99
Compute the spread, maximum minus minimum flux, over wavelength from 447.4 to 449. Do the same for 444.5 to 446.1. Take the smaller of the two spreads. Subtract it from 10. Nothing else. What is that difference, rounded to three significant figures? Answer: 9.19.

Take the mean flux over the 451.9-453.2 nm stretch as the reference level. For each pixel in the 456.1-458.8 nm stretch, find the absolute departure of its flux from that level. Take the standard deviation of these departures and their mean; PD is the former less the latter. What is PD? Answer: -0.5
